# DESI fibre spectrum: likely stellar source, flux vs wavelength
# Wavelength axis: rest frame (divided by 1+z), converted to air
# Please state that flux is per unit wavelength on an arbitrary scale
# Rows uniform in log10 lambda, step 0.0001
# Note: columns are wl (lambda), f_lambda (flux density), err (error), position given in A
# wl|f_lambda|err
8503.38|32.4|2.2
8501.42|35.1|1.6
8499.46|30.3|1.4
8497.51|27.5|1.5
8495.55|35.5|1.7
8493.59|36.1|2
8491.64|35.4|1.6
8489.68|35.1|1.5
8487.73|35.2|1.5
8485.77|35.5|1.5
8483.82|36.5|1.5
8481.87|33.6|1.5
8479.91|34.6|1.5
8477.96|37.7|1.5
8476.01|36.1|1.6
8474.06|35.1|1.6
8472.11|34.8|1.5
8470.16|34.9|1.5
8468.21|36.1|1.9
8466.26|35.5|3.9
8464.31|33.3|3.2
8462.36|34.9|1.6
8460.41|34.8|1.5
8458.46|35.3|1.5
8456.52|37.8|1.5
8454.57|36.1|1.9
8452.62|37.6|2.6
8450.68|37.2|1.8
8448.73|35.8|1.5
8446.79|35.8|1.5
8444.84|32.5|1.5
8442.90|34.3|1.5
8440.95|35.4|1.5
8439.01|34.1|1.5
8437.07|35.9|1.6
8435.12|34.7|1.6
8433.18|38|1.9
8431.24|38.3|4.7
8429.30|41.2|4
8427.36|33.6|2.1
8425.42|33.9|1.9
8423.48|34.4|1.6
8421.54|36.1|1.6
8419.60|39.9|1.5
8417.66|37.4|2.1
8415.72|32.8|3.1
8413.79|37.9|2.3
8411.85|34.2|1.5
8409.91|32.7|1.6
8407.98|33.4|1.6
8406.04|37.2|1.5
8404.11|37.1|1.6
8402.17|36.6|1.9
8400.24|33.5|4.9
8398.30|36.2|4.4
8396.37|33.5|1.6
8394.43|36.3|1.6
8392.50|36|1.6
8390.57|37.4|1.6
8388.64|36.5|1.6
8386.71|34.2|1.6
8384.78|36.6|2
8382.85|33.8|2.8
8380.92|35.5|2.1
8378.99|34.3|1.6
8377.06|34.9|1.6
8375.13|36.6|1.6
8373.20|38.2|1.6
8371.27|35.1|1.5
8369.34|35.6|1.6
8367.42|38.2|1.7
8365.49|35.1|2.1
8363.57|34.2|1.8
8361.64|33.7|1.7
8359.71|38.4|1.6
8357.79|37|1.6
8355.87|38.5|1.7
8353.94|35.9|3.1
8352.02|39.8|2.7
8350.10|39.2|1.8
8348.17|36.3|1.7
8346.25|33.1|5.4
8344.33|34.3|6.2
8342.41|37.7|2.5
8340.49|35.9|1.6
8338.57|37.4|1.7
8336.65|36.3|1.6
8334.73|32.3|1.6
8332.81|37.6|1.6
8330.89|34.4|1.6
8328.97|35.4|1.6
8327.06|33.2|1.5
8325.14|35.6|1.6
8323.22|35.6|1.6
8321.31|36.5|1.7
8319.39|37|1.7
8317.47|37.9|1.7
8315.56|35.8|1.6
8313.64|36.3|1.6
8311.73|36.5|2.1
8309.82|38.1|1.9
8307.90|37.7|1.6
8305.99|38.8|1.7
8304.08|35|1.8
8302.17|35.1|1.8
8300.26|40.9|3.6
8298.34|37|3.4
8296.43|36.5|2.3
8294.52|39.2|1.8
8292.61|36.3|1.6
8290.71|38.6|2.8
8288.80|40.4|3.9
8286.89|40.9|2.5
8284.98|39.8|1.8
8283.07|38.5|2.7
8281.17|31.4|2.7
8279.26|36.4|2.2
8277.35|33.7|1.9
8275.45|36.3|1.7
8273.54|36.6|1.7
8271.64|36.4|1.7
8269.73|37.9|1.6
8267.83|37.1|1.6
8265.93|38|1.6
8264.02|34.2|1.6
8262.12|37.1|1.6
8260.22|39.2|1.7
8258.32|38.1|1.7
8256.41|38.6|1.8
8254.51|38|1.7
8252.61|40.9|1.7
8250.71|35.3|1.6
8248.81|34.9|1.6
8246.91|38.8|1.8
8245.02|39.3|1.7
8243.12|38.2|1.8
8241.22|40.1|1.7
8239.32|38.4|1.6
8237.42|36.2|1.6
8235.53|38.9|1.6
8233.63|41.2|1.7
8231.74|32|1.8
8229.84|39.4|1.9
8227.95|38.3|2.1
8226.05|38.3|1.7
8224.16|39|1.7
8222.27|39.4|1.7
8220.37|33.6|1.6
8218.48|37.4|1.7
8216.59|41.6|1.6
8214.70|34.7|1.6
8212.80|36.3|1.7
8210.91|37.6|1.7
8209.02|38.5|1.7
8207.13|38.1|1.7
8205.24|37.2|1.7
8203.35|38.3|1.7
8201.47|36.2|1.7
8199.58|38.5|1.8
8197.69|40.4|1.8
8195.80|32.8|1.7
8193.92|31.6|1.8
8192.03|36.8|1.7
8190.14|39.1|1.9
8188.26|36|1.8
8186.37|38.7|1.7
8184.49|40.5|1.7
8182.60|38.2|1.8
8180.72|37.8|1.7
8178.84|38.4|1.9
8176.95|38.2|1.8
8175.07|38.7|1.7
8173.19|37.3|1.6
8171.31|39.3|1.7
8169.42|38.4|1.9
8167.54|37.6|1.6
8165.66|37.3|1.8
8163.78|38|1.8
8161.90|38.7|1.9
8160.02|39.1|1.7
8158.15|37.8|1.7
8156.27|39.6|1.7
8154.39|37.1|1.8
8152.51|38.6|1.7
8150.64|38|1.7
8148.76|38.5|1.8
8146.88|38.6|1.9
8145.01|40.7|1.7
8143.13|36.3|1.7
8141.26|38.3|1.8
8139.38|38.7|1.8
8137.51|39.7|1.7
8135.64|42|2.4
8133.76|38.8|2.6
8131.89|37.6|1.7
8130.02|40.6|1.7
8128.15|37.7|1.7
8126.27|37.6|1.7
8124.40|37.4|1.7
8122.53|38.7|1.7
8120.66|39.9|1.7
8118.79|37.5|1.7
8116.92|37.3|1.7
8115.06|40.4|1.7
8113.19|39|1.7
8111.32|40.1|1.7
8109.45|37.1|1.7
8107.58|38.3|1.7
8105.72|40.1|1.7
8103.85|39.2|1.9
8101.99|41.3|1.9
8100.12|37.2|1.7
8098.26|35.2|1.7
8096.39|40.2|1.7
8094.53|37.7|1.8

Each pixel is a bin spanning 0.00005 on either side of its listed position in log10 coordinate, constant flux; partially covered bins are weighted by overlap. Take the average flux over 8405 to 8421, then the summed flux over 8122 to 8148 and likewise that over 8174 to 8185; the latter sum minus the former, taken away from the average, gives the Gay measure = 347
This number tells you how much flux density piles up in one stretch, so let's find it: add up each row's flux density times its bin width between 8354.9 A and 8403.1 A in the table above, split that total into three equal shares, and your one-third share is 576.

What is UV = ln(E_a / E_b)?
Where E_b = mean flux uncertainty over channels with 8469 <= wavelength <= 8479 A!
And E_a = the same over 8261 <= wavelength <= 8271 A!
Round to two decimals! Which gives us 0.04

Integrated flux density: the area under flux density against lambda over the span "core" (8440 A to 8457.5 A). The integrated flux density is 627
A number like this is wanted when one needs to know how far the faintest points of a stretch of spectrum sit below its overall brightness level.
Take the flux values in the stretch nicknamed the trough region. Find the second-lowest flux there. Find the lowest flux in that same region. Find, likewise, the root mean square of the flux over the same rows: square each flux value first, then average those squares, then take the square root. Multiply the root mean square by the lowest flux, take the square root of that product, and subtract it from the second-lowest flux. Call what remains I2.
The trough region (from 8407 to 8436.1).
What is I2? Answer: -1.5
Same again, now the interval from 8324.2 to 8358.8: -1.1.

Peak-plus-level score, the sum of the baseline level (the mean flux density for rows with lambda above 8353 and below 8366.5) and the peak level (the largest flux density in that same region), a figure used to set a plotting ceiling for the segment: 74.6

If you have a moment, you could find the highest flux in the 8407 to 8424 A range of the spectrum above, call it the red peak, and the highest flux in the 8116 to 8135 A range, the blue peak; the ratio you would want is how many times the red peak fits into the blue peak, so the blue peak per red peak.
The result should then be 1.02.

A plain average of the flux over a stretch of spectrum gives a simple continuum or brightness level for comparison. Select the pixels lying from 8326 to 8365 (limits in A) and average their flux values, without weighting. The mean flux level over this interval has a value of 36.0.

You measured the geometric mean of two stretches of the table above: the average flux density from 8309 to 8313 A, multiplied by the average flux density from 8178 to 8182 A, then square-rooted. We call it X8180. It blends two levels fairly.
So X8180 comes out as 37.7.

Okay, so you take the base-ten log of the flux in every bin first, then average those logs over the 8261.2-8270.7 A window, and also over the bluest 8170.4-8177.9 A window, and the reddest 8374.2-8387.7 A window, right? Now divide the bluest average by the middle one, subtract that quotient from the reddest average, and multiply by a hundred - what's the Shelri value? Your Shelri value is 53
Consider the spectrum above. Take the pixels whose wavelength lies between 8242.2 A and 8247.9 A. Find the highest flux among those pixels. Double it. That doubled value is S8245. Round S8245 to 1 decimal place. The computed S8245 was 78.6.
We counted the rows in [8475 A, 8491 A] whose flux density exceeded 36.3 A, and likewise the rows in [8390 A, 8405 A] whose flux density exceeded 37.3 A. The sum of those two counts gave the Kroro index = 3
